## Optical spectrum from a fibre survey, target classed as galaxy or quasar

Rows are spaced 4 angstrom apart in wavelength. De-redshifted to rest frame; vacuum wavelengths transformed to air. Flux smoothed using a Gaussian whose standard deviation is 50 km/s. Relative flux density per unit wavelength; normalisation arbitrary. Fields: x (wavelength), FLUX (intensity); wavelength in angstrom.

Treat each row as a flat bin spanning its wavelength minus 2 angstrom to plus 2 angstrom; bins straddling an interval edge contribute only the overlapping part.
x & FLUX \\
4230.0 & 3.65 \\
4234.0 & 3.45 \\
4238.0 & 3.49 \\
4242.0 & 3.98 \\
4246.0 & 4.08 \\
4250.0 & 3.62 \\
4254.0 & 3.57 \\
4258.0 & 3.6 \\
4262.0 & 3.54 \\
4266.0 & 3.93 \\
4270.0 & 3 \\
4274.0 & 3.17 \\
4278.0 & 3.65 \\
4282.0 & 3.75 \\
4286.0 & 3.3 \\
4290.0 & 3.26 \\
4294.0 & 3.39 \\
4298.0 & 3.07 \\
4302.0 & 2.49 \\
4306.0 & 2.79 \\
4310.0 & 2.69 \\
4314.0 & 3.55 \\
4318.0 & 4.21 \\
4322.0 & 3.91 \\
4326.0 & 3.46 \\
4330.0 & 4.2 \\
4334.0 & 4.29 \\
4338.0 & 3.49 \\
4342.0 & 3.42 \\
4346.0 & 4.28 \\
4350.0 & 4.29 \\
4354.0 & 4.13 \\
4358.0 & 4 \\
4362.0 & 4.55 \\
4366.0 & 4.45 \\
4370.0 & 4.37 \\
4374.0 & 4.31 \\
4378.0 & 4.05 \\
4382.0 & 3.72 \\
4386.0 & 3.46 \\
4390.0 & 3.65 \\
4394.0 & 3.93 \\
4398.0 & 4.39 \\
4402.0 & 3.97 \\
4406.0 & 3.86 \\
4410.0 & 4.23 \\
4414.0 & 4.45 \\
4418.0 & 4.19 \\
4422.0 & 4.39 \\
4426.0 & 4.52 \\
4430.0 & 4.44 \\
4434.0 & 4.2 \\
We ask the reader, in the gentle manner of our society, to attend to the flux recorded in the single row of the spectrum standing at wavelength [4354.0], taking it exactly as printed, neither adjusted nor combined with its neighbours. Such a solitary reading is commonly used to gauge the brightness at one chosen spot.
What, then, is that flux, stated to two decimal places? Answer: 4.13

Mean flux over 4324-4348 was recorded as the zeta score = 3.86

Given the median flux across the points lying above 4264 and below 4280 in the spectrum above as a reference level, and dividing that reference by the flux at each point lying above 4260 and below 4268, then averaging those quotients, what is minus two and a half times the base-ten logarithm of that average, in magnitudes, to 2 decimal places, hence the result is 0.10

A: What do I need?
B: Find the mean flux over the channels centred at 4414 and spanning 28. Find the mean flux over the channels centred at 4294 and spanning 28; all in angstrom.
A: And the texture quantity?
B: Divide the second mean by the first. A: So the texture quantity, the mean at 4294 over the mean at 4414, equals 0.74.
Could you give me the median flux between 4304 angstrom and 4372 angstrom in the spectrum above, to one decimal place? 4.1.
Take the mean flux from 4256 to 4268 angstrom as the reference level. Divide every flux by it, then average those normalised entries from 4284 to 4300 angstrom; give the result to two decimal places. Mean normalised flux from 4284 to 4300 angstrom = 0.88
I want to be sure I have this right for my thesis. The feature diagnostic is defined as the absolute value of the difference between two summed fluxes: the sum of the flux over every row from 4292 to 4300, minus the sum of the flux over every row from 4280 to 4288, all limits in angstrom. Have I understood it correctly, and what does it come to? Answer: 0.6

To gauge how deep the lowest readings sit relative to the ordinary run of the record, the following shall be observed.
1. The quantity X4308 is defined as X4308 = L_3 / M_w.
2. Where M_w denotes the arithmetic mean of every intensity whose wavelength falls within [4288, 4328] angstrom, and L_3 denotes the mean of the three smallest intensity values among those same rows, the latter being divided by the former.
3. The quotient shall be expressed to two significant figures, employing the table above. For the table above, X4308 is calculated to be 0.81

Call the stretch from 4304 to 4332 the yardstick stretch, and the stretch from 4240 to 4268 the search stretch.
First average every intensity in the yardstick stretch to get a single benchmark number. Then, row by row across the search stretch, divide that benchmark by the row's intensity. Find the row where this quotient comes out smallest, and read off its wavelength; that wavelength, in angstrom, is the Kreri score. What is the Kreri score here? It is 4246.0 angstrom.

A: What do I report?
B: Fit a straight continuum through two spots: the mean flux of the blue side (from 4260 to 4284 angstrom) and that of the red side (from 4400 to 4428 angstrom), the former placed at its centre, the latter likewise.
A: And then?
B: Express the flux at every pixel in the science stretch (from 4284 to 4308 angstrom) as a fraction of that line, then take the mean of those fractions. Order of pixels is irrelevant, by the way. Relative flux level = 0.84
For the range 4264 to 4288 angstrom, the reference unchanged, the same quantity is 0.98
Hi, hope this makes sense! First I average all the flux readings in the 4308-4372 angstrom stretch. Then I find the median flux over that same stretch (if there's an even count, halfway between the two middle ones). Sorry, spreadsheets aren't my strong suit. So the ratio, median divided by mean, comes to 1.05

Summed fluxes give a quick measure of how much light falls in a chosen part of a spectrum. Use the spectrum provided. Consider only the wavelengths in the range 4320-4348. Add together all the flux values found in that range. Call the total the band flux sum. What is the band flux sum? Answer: 27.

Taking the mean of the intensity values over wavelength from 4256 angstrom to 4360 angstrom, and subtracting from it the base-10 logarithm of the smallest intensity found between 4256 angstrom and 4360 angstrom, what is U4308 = 3.18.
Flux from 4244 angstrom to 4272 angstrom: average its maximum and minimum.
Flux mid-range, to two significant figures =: 3.5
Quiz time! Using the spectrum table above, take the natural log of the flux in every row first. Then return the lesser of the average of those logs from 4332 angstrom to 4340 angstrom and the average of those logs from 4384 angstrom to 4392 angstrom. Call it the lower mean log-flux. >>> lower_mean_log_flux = 1.27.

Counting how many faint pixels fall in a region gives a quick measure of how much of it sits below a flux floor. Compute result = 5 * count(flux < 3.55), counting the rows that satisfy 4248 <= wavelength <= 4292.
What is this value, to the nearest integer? 25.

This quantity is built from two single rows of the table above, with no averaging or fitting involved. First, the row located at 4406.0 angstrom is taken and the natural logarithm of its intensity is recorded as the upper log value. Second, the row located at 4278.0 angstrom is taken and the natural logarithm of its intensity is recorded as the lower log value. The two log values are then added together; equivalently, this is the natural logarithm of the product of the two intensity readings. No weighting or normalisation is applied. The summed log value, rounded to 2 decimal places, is 2.65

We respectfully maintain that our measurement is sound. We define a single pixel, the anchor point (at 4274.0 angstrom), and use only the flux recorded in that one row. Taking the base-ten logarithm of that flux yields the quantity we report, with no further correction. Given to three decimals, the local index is 0.501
